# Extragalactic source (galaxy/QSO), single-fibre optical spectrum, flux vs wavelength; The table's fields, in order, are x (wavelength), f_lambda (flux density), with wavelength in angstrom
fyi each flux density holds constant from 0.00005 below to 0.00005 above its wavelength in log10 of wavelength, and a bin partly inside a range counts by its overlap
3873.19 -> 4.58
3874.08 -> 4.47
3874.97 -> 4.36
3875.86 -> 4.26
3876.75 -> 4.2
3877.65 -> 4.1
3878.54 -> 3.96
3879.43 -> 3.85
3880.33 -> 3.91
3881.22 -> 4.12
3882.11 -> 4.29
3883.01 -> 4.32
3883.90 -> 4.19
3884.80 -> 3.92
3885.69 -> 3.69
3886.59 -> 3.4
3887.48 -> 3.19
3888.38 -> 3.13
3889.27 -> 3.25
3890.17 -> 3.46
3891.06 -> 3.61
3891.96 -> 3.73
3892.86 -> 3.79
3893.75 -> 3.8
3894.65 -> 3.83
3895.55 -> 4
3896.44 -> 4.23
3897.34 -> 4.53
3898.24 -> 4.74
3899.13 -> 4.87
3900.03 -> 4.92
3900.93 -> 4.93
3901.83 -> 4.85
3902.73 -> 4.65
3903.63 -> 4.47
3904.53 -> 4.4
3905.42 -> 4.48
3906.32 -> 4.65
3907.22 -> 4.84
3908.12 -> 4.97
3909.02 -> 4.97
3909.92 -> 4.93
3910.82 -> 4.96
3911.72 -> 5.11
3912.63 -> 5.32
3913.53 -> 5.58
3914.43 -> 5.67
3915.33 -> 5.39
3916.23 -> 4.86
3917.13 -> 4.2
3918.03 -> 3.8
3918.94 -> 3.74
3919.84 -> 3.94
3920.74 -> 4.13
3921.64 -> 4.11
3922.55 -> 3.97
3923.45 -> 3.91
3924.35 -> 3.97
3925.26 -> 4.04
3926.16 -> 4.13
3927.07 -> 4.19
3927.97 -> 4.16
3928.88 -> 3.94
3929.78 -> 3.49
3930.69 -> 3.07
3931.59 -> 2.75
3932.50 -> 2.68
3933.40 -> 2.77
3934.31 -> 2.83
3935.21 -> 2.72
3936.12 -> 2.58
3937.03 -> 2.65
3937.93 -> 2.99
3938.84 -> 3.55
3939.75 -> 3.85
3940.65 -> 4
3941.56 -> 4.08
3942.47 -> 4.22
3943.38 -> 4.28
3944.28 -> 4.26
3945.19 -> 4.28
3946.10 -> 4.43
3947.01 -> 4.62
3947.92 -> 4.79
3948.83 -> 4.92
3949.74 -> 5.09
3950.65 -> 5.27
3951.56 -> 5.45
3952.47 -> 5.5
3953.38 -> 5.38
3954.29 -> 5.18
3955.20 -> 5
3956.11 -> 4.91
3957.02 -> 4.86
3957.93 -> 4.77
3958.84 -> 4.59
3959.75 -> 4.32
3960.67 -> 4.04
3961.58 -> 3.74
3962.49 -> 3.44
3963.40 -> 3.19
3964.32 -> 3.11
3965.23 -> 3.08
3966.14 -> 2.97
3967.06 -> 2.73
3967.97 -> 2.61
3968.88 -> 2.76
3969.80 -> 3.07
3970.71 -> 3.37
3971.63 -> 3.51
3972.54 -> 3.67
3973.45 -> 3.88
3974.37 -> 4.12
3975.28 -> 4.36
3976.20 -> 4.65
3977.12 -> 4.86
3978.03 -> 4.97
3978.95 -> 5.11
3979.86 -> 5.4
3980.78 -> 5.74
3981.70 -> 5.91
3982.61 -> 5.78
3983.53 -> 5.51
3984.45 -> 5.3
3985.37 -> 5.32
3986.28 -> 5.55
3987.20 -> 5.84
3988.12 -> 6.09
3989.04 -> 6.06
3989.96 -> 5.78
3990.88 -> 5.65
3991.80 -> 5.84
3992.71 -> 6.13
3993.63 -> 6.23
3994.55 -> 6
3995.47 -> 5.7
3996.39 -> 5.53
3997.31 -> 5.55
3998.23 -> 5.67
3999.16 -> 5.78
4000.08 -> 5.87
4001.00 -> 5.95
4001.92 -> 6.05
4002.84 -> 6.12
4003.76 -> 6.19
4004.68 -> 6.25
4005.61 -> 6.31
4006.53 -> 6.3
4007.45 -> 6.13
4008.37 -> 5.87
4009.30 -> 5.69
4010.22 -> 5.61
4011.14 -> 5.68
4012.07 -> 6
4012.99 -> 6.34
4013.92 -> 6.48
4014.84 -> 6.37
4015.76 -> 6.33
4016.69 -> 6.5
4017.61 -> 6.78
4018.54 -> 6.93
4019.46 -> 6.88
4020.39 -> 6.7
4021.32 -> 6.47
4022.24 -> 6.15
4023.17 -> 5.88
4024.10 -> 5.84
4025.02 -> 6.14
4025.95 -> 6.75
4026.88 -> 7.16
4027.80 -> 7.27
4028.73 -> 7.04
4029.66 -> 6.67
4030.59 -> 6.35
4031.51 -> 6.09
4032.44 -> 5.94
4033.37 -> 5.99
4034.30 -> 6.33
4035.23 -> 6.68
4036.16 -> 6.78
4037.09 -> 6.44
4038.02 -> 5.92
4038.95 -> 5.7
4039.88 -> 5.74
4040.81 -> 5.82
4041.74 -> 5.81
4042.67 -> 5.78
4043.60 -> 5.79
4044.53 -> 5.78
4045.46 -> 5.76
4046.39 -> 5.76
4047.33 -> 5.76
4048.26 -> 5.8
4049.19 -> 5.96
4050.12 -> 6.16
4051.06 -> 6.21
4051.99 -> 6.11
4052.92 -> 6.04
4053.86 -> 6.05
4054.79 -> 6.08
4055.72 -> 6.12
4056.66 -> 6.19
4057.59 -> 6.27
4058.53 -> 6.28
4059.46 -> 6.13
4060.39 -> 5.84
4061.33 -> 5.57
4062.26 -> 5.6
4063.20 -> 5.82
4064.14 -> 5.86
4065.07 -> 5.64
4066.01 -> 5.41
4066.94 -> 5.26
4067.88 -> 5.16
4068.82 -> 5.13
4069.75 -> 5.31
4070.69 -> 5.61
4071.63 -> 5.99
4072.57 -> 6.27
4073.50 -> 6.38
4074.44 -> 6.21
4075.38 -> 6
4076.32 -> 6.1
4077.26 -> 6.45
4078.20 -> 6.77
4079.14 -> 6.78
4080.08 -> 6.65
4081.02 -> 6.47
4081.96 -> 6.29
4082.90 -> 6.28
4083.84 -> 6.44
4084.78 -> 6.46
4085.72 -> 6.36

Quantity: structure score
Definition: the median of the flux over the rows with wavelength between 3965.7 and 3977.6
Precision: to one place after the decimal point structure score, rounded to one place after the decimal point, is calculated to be 3.5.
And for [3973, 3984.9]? 5.1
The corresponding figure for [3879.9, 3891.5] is 3.7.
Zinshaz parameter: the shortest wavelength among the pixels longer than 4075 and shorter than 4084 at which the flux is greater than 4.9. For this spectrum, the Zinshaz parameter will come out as 4075.38 angstrom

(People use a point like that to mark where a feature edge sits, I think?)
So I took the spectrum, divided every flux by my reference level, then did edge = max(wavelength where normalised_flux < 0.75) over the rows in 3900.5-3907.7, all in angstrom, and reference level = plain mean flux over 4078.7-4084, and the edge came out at 3907.22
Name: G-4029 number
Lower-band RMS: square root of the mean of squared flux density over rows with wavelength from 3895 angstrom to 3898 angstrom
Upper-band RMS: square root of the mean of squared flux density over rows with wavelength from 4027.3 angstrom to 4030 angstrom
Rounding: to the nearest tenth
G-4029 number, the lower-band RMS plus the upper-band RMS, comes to 11.3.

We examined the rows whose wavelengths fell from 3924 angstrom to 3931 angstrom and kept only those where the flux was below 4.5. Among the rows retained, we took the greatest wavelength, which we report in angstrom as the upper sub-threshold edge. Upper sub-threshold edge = 3930.69 angstrom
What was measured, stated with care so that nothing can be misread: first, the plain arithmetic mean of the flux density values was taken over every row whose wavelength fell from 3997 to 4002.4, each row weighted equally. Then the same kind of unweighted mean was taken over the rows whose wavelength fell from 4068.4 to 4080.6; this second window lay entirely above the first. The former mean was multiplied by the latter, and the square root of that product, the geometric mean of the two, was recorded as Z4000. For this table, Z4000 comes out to 6.0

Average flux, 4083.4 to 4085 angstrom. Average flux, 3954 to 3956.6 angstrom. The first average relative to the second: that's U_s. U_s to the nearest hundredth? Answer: 1.28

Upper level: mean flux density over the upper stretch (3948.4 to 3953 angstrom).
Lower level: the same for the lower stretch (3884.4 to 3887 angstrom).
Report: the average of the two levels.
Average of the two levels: 4.5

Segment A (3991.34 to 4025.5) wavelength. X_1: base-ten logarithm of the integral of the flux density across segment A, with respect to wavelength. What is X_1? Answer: 2.3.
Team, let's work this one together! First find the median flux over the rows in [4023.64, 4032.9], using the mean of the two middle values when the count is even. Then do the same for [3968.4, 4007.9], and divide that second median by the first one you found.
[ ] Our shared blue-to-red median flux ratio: 0.88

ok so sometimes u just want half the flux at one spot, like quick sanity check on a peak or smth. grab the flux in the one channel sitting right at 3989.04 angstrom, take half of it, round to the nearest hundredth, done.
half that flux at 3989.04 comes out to 3.03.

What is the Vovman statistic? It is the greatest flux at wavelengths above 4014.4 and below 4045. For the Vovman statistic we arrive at 7.27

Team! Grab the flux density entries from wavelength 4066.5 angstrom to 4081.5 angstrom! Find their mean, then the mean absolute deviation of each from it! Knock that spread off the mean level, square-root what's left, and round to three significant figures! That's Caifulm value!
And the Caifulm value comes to 2.36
